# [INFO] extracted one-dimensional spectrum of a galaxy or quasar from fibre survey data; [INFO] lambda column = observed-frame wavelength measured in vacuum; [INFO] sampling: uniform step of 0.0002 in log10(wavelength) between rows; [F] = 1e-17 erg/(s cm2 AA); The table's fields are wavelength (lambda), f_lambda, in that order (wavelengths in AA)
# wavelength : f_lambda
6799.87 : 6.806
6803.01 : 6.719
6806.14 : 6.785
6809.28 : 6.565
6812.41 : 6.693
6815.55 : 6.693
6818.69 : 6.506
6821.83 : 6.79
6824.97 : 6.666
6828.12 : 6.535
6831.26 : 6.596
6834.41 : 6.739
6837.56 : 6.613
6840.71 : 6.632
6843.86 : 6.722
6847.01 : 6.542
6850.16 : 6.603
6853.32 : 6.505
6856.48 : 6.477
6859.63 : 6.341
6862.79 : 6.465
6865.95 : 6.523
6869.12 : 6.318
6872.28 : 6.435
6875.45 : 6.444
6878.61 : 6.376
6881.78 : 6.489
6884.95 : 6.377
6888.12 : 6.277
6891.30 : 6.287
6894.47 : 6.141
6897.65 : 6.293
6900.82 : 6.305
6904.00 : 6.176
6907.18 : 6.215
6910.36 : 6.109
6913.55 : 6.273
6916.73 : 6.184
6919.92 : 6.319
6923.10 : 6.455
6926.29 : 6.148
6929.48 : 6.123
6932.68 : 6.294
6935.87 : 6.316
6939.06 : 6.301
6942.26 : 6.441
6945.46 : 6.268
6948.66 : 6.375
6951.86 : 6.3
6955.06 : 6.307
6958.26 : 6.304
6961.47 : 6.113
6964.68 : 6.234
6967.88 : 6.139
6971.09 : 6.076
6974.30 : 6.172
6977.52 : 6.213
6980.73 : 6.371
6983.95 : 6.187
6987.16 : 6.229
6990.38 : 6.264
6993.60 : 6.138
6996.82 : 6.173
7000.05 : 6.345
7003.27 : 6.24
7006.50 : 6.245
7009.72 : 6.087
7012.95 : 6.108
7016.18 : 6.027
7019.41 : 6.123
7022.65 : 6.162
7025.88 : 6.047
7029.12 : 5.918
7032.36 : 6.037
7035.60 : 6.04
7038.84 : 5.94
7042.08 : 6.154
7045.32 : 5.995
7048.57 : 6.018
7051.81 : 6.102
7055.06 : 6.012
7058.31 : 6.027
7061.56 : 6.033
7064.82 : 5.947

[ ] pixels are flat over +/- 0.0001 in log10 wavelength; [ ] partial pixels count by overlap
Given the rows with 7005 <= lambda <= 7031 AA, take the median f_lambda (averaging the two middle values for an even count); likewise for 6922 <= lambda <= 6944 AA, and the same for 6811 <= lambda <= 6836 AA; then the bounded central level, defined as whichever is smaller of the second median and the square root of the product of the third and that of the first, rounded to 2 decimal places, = 6.30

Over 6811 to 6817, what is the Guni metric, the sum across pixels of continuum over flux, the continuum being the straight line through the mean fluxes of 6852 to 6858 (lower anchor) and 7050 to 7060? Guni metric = 2.0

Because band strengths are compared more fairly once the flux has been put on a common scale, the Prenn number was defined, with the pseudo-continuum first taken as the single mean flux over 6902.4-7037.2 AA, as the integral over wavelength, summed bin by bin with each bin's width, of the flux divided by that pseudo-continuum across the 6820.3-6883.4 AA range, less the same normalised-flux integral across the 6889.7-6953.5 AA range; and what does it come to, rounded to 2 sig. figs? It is 2.1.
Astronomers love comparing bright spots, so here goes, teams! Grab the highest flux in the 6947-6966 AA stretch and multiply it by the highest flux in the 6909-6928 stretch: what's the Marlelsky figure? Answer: 41.2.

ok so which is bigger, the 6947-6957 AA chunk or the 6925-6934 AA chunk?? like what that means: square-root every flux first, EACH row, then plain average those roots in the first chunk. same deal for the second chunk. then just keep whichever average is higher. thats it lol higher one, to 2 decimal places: 2.52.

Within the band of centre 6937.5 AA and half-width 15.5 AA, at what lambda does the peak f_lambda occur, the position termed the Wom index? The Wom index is 6923.10 AA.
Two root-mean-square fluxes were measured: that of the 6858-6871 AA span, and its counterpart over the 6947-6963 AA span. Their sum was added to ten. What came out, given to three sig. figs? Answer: 22.7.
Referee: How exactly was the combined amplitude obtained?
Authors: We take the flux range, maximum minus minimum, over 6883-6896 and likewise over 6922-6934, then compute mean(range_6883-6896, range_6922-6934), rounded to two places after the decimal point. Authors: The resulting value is 0.28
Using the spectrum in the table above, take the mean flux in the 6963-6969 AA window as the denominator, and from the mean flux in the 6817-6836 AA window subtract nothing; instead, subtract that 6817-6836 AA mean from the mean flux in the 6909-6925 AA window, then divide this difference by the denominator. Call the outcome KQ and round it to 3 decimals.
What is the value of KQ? -0.060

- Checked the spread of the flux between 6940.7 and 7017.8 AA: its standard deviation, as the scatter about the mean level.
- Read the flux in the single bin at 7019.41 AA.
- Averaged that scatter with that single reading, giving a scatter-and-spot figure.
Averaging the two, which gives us 3.11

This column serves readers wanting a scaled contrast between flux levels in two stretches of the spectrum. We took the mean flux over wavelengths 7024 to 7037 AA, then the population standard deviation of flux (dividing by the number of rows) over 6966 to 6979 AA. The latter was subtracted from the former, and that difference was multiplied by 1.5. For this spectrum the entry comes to 8.9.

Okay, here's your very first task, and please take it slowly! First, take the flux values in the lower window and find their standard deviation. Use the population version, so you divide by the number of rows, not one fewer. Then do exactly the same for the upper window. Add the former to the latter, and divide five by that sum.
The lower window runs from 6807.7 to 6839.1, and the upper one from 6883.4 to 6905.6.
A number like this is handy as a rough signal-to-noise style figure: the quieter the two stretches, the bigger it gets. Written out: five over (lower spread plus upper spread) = 31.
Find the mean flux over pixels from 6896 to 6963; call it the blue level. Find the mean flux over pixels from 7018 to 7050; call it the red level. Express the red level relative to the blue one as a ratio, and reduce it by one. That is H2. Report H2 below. -0.036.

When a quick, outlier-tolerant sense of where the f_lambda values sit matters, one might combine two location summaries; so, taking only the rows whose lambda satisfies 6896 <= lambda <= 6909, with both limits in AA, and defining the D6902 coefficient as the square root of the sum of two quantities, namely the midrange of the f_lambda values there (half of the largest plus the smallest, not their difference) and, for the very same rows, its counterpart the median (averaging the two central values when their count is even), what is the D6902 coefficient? 3.53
